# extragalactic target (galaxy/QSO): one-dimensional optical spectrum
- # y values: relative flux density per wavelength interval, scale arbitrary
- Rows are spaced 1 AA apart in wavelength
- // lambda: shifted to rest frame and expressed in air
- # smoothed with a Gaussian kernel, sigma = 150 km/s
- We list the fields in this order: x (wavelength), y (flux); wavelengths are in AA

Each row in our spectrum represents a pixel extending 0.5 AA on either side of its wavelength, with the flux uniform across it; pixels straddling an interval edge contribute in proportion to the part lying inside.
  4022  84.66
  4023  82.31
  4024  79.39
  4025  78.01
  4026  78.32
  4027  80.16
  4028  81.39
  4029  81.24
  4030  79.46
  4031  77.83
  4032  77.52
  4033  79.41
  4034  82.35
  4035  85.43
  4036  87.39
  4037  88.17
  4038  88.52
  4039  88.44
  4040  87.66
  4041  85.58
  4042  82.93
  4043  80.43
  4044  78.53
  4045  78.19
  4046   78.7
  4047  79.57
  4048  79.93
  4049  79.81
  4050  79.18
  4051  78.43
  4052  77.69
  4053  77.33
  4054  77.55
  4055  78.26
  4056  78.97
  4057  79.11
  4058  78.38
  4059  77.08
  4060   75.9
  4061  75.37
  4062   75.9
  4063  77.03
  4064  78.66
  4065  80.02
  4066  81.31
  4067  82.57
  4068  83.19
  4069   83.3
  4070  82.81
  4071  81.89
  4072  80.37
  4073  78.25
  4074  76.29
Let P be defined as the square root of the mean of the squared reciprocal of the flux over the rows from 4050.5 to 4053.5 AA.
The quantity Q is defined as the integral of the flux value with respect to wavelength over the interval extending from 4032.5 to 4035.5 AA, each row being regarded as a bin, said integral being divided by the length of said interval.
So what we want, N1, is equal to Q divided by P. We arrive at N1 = 6412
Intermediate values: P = 0.0129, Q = 82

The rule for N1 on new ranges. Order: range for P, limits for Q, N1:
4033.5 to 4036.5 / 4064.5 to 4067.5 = 6909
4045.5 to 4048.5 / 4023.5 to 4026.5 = 6238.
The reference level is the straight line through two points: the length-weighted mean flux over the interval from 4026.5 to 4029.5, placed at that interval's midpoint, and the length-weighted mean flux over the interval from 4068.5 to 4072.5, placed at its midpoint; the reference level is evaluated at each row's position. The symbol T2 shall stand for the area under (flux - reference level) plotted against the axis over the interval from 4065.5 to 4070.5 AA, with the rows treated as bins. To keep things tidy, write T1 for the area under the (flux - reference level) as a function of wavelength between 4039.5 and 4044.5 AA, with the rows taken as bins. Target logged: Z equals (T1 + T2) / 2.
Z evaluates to 6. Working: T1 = 9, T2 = 3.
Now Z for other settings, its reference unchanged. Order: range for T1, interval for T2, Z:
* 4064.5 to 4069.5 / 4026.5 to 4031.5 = -2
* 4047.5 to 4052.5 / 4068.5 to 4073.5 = -8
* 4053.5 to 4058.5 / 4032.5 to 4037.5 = 0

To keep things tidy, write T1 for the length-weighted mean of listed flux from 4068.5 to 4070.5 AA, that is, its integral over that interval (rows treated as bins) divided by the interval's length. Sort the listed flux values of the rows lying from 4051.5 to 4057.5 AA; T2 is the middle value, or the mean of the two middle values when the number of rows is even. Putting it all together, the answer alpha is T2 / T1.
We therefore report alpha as 0.94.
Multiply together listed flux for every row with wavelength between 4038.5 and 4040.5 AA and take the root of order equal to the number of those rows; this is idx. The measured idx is 88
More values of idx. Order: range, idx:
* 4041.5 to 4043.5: 82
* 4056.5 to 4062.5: 77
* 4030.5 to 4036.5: 82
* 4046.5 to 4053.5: 79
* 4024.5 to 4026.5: 78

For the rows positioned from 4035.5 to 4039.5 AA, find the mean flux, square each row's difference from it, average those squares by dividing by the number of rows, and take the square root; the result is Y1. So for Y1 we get 0.4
